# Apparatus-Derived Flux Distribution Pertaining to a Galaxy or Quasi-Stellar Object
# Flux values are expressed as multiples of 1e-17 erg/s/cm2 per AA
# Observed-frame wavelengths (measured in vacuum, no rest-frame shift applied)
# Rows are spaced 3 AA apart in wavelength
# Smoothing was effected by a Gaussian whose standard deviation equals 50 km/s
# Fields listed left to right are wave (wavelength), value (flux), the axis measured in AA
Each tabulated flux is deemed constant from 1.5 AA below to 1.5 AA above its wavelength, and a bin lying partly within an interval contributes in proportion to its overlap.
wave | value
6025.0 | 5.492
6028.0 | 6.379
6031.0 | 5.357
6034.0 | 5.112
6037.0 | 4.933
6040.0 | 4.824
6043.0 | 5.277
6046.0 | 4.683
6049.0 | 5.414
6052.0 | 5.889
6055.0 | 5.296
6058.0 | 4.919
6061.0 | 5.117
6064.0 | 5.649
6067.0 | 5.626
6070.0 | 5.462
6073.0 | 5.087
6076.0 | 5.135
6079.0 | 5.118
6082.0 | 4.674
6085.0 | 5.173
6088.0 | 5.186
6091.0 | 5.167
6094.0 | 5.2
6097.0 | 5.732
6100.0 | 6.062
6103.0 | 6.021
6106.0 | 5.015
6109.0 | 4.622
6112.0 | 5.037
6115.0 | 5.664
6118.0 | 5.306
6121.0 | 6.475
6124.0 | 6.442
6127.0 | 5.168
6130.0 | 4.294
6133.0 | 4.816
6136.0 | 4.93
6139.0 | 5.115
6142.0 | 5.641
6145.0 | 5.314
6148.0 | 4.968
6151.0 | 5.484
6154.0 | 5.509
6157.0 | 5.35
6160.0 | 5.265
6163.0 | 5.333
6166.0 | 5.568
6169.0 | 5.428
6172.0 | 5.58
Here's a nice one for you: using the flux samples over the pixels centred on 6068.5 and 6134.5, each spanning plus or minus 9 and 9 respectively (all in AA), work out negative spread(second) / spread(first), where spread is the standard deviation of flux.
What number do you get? -1.69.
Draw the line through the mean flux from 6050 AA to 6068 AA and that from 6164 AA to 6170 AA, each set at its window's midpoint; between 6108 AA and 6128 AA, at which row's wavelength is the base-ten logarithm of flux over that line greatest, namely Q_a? 6121.0 AA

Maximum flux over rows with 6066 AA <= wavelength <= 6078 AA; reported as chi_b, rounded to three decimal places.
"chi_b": 5.626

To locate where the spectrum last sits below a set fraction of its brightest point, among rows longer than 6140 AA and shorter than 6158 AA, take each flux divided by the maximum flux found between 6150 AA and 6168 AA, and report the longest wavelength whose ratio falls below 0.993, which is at 6157.0 AA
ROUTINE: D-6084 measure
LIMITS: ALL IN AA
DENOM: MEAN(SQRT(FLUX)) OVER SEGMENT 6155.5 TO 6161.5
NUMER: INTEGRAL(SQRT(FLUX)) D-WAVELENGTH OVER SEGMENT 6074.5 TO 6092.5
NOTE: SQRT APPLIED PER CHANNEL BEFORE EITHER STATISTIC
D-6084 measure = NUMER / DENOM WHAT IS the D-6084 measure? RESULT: 18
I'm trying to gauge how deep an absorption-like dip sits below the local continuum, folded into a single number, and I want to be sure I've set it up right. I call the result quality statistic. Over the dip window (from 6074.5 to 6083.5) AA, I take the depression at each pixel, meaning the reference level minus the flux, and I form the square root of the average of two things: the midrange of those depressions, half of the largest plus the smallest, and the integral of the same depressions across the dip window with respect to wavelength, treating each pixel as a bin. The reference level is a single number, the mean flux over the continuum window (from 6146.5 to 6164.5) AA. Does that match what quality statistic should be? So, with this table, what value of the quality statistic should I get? 1.3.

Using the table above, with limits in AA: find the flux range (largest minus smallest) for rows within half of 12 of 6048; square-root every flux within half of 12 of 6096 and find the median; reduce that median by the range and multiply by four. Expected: 5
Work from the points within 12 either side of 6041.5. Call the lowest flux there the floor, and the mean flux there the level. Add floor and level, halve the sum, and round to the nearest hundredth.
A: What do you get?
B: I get 4.93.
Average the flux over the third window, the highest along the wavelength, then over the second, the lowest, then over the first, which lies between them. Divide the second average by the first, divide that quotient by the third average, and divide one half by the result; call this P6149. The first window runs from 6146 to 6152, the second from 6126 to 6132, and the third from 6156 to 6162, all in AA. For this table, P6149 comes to 2.9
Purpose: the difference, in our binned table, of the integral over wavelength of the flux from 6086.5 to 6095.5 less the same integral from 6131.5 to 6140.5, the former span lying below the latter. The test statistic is 2.1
